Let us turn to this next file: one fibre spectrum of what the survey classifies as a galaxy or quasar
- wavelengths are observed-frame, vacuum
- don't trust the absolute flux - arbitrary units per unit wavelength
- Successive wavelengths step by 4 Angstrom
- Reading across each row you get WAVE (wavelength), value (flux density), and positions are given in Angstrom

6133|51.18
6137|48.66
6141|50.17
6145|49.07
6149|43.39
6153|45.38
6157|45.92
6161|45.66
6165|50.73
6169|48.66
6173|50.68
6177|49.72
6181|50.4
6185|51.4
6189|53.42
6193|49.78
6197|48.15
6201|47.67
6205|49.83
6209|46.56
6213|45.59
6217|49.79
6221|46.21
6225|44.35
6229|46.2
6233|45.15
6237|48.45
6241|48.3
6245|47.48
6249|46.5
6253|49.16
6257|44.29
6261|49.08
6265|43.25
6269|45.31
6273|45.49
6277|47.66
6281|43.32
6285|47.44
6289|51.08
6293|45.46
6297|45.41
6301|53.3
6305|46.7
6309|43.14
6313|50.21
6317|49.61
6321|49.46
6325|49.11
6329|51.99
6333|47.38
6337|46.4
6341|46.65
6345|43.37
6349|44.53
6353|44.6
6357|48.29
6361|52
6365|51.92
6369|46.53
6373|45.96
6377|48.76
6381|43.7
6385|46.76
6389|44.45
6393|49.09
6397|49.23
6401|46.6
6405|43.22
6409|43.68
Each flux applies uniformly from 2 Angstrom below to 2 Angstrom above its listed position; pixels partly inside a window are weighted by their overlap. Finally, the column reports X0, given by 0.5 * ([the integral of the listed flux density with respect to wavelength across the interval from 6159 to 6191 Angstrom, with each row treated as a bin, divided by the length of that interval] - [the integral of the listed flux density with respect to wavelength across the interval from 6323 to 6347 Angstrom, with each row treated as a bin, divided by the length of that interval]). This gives 1.3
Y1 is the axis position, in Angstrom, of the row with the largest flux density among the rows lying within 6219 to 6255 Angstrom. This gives 6253 Angstrom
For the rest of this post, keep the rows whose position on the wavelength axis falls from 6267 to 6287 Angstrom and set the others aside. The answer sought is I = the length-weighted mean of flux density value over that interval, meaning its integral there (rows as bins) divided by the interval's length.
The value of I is 45.8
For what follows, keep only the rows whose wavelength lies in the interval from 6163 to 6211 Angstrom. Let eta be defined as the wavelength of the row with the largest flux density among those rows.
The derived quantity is 6189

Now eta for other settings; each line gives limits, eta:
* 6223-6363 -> 6301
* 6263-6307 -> 6301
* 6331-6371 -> 6361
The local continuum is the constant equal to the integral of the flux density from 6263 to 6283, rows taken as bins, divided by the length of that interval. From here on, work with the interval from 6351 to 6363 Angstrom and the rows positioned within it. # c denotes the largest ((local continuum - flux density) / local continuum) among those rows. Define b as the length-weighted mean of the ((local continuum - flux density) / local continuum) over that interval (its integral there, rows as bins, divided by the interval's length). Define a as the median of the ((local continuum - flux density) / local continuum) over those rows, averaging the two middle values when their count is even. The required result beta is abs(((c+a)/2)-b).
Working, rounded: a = -0.07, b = -0.07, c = 0.01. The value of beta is 0.041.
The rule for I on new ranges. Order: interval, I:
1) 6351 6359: 46.4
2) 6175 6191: 51.2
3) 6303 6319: 47.4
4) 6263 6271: 44.3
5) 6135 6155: 47.3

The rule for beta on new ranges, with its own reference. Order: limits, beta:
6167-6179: 0.011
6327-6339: 0.038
